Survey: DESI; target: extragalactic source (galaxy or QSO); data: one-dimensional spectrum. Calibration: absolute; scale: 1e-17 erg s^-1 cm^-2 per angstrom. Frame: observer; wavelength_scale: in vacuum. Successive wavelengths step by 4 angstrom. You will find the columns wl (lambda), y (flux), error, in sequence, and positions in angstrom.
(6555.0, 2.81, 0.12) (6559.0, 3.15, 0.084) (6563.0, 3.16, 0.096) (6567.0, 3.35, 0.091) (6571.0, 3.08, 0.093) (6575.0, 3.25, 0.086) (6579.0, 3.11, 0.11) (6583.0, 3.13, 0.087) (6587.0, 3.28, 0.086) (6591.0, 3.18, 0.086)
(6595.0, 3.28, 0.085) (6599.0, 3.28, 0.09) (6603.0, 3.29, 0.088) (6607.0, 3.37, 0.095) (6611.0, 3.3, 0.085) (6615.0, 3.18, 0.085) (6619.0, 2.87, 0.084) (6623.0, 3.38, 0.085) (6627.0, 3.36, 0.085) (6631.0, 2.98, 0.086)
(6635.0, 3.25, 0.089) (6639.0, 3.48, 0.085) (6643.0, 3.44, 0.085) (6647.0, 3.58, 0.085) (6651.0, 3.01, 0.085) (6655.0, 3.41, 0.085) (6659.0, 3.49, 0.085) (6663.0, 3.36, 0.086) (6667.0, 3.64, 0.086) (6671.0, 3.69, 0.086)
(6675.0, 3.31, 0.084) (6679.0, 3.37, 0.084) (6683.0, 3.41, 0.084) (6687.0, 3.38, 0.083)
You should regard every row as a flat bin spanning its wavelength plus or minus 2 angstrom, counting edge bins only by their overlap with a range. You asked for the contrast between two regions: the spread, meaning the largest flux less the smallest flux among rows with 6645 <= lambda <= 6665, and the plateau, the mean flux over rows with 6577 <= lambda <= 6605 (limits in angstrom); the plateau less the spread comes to 2.65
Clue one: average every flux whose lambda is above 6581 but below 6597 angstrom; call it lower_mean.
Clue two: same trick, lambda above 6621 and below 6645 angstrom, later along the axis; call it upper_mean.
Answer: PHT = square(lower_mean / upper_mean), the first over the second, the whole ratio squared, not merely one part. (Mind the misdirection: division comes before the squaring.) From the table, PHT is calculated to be 0.942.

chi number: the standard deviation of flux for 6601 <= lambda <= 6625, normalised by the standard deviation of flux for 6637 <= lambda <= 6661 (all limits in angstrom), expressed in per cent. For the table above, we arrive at 95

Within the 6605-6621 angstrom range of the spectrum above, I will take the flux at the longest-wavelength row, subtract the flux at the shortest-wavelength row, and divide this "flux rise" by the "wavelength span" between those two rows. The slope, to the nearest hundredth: -0.04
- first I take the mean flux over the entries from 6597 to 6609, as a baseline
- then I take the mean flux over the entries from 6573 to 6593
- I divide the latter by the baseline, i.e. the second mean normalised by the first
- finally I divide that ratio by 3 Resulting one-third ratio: 0.321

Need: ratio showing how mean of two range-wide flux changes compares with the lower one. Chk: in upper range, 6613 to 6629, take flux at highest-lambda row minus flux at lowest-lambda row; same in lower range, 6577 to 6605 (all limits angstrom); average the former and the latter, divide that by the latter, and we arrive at 1.0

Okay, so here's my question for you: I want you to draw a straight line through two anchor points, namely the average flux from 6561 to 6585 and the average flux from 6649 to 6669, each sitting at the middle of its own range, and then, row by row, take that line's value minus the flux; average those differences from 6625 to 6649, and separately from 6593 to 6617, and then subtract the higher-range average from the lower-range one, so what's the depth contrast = -0.01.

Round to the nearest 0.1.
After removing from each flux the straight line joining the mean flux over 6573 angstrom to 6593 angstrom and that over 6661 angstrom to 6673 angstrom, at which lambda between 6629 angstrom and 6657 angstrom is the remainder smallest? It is 6651.0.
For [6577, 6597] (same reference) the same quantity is 6579.0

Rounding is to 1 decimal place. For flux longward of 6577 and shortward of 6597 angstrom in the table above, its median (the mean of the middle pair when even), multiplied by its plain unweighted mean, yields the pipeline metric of 10.2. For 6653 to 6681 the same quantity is 11.8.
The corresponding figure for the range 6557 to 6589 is 10.1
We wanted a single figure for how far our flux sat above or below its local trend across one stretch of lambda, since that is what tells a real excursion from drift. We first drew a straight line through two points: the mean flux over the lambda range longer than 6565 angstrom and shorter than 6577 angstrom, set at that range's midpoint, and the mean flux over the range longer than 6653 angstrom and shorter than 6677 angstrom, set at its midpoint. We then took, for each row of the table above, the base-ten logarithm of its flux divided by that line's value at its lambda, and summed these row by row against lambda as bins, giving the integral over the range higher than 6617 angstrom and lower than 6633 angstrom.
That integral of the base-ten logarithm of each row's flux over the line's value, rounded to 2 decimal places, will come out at -0.50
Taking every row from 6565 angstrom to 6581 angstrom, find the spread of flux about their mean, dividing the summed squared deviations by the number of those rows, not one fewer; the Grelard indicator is 0.11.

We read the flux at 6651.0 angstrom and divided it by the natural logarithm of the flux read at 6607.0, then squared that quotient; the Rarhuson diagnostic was 6.1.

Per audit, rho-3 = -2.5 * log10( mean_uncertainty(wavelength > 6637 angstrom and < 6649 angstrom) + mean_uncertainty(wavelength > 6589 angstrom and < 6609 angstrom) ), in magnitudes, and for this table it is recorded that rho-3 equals 1.90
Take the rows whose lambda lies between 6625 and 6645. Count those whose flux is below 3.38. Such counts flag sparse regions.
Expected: 3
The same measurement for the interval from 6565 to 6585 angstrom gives 5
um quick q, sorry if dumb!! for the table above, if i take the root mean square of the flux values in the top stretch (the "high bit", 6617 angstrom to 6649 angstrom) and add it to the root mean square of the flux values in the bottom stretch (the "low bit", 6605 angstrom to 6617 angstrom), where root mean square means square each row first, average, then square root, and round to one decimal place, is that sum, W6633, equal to 6.6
